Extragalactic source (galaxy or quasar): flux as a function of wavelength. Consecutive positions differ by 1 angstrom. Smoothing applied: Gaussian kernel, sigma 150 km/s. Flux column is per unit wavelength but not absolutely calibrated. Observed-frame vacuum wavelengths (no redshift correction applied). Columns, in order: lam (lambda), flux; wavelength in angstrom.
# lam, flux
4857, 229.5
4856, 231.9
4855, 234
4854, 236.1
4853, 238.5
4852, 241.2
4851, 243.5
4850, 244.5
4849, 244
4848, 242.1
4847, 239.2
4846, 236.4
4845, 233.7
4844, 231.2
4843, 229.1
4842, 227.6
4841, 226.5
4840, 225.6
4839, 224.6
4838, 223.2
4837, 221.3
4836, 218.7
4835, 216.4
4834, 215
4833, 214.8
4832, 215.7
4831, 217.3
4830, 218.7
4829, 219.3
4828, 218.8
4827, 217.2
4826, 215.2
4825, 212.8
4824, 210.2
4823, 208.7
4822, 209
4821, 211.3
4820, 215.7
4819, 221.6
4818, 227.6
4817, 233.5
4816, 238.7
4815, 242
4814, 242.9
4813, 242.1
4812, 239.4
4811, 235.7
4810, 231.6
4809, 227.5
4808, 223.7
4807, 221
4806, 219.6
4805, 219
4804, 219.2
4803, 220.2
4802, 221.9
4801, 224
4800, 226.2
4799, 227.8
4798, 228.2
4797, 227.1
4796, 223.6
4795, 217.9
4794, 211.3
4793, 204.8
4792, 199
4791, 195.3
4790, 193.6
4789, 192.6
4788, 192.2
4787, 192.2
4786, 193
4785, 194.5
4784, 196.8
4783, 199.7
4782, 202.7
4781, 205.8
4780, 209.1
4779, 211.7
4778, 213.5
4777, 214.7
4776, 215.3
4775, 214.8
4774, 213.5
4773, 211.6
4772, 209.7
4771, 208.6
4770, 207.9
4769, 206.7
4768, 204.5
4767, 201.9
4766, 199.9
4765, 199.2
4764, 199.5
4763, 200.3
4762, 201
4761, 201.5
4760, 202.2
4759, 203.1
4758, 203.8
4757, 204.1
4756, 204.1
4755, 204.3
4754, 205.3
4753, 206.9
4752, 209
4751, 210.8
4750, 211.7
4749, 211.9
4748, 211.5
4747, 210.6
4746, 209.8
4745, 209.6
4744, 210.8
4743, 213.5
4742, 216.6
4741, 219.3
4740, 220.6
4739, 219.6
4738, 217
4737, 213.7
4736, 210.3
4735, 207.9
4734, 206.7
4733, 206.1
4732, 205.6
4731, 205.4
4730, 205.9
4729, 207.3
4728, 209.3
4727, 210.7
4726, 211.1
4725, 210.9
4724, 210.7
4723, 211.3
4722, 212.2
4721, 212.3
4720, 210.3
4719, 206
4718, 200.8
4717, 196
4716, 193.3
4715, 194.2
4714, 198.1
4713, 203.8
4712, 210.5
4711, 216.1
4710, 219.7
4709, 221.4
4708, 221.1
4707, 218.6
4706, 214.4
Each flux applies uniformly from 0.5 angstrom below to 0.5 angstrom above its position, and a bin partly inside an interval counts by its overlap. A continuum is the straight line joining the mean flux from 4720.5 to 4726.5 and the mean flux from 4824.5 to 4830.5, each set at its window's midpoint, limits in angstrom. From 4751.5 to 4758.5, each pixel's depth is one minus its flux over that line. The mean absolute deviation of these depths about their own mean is 0.0073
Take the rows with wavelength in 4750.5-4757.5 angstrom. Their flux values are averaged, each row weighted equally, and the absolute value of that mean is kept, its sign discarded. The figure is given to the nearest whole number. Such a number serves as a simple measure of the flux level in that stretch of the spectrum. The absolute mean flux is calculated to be 206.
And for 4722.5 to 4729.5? 210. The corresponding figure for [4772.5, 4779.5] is 214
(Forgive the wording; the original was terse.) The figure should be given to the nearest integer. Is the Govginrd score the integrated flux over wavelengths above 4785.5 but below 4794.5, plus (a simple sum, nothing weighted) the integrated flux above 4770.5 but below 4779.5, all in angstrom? 3687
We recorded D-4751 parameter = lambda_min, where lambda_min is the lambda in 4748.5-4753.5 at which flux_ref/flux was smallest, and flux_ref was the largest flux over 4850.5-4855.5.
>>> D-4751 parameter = 4749 angstrom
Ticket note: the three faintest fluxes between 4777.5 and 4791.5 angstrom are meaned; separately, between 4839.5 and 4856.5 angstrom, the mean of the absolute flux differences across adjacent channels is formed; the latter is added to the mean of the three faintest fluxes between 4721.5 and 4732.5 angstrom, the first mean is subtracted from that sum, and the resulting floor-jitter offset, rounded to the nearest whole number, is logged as 15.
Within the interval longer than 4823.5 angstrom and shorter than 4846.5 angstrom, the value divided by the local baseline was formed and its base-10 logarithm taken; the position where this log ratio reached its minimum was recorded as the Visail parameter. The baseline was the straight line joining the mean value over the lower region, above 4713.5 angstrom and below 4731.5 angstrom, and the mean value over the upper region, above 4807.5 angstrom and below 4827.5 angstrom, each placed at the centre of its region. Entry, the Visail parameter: 4824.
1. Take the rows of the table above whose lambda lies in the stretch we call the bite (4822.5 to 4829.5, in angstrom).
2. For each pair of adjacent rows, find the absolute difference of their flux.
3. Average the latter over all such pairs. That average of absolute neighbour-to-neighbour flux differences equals 1.8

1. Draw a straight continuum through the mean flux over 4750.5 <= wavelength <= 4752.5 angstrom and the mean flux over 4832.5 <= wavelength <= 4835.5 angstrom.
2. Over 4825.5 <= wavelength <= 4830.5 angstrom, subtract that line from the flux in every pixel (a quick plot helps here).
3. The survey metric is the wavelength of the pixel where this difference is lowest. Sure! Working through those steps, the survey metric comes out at 4826 angstrom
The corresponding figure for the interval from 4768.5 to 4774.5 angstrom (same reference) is 4769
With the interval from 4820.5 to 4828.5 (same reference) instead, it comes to 4823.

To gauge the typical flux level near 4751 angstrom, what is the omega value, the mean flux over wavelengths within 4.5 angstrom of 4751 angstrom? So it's 209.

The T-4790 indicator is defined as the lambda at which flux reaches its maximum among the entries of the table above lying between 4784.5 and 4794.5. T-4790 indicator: 4794 angstrom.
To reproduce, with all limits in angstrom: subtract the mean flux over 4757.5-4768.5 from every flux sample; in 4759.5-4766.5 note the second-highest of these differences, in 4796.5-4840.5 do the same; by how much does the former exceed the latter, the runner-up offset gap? -41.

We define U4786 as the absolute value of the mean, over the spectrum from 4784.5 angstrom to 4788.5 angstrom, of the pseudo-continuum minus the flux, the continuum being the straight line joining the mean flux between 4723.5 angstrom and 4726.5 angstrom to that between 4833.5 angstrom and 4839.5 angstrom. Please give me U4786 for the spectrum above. 23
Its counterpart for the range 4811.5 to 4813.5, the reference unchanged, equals 23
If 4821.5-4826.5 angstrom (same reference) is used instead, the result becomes 8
